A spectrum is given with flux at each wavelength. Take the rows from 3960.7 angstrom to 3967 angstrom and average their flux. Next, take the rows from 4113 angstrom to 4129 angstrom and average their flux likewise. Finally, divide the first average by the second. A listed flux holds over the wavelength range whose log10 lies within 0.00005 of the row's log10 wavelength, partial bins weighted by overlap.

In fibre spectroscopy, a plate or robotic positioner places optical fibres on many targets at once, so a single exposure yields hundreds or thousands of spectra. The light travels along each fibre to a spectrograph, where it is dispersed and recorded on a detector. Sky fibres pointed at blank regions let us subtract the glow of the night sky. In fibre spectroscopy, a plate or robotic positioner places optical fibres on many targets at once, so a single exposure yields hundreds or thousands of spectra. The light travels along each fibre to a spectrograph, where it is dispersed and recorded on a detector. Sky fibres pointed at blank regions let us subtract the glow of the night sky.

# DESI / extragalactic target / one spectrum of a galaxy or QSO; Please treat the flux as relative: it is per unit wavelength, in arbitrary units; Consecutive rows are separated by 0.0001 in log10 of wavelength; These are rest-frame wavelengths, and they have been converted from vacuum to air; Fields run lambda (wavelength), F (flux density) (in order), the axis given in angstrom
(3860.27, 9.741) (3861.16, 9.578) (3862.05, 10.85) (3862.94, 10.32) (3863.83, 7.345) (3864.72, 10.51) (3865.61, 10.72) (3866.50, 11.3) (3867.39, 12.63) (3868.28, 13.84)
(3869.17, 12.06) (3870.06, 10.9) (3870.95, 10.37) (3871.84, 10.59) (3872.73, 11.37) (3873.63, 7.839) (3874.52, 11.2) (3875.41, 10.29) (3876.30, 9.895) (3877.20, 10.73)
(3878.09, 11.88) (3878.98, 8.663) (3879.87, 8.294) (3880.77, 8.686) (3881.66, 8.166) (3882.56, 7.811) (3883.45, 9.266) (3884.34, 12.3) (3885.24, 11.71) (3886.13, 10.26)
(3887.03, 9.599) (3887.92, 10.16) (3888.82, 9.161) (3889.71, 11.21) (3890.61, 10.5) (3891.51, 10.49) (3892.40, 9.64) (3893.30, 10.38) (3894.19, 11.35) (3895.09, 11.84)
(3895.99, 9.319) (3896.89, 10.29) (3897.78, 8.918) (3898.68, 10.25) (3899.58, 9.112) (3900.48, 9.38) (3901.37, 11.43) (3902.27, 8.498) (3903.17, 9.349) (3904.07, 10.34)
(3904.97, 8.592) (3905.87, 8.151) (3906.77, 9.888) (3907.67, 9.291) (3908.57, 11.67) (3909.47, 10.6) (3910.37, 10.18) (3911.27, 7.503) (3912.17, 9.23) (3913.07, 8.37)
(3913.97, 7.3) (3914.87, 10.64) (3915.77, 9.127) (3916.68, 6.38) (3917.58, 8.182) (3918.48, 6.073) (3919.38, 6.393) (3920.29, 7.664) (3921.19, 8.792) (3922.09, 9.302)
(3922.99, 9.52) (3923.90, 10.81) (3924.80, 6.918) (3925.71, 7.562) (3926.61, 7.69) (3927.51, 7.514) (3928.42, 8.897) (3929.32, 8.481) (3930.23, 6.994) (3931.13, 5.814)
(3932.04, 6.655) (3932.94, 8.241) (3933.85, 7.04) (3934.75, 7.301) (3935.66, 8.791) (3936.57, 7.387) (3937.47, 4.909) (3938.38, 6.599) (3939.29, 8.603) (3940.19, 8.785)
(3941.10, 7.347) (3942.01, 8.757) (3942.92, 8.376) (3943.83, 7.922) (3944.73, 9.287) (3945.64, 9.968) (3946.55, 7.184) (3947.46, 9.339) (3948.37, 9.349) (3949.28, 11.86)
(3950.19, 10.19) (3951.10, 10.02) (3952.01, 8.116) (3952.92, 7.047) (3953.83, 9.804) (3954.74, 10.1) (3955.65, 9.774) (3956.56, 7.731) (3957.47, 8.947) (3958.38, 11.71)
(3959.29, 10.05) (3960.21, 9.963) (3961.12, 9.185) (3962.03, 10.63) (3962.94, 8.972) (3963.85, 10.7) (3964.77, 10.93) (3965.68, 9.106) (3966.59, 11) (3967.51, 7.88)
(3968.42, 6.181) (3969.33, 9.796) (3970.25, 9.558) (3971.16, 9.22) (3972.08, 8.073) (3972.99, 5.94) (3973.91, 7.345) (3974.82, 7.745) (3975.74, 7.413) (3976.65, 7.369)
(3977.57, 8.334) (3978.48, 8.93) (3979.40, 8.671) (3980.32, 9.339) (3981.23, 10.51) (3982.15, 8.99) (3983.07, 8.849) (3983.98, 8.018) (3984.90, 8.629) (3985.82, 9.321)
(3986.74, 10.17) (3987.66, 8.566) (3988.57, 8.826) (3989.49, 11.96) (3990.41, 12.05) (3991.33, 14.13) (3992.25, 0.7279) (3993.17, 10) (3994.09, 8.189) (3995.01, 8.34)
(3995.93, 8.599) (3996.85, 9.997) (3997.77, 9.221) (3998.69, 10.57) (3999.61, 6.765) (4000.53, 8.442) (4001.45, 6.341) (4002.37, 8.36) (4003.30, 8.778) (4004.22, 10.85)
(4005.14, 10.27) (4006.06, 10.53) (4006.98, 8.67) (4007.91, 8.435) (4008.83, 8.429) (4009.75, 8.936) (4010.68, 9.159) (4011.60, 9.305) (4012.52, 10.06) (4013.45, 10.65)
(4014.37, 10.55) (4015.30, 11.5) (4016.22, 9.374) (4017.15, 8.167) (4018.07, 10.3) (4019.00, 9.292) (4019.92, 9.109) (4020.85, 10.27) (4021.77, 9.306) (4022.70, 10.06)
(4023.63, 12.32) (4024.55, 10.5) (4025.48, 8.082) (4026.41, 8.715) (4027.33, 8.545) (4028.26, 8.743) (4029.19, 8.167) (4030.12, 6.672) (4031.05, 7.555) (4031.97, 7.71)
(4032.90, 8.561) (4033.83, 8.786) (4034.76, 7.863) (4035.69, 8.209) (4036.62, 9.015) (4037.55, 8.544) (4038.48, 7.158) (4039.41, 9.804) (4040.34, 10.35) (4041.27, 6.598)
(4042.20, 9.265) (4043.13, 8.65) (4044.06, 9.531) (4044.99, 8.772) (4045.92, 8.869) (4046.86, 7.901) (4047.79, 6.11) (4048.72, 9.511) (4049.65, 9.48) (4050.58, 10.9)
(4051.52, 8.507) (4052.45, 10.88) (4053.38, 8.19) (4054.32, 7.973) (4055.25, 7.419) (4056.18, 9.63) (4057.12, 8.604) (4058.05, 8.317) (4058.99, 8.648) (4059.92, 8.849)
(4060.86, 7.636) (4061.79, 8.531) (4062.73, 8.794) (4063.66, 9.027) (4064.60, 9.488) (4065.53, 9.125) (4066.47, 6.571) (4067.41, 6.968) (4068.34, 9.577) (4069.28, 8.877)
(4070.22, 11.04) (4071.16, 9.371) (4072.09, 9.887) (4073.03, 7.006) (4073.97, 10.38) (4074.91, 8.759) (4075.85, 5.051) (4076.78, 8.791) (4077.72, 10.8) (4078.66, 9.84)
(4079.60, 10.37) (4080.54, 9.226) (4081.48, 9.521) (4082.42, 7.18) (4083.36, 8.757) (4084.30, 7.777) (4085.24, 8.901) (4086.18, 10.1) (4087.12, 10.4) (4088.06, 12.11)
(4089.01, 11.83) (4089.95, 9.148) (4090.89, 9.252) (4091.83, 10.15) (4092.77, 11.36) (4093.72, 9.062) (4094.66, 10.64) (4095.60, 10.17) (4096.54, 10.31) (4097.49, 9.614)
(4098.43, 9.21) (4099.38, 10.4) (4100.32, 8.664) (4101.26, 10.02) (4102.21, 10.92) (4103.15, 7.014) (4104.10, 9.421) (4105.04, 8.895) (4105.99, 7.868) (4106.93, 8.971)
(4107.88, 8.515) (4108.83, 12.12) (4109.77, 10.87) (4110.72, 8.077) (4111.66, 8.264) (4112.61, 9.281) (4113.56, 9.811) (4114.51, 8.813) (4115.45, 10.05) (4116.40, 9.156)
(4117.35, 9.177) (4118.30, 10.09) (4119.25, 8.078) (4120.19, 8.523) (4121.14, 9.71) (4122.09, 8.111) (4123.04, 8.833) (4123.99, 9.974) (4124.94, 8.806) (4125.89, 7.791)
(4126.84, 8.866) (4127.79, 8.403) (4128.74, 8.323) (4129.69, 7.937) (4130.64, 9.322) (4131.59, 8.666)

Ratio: 1.12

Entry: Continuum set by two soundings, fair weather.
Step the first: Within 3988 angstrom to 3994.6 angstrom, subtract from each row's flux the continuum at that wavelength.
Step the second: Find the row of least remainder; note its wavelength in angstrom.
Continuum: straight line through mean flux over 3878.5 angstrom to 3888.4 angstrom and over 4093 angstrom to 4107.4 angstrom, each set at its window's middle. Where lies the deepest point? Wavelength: 3992.25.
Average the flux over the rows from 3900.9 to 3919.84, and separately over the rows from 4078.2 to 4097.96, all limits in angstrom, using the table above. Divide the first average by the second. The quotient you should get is 0.91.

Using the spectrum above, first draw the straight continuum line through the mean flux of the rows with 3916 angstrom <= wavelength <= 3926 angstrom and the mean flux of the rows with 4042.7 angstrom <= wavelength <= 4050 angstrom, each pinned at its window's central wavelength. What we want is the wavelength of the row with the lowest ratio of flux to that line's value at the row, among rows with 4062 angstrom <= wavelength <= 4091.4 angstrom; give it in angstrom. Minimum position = 4075.85 angstrom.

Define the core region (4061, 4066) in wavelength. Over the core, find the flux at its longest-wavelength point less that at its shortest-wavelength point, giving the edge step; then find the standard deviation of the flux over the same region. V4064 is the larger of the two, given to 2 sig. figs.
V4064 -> 0.59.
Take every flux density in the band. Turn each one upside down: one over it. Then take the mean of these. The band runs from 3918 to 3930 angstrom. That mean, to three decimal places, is 0.126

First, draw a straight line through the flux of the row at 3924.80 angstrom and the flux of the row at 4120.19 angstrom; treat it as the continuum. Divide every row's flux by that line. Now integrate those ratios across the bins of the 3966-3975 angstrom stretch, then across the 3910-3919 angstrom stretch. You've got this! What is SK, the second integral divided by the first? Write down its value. 1.06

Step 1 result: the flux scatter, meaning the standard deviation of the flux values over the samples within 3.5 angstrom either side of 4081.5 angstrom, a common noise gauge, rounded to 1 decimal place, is 1.1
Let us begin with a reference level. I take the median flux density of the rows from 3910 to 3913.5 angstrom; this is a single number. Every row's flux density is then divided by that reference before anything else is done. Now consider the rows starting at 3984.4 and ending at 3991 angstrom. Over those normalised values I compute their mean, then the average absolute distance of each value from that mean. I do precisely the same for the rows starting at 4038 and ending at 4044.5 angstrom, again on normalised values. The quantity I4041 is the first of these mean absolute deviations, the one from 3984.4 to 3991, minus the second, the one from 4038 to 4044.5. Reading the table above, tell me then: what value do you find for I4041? 0.016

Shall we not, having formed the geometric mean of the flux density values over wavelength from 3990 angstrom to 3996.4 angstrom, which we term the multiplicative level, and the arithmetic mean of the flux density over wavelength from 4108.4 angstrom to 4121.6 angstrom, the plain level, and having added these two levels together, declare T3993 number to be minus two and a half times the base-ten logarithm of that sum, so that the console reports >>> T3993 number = -3.03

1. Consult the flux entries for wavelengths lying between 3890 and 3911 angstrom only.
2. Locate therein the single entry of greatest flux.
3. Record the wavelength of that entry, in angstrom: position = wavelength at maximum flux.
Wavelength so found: 3895.09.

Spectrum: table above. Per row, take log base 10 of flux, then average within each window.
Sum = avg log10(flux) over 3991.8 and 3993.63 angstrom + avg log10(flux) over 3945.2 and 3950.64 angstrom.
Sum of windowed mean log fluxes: 1.41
